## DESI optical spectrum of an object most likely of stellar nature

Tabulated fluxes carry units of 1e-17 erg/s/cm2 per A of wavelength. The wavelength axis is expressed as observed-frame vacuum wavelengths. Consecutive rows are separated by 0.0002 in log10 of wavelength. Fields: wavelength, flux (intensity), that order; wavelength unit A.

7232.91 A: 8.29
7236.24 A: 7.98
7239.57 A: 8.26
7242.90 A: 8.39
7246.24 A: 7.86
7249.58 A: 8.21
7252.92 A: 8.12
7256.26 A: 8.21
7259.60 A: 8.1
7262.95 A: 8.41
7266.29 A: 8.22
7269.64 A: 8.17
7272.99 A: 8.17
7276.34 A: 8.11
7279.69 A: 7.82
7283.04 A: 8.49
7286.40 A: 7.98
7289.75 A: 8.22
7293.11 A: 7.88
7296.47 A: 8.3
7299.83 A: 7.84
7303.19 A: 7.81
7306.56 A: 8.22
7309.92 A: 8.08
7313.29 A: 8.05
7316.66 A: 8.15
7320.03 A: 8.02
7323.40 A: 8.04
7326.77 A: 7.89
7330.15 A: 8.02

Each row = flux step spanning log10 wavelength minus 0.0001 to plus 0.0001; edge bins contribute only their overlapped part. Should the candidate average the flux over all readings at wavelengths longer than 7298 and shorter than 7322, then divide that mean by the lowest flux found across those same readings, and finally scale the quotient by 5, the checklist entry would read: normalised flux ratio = 5.14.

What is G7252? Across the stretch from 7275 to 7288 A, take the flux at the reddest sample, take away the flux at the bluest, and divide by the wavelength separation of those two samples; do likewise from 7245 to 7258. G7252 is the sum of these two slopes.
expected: 0.022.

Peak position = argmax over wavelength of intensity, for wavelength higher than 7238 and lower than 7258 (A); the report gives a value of 7242.90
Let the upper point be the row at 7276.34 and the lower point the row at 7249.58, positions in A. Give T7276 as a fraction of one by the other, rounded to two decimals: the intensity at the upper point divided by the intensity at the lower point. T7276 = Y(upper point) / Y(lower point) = 0.99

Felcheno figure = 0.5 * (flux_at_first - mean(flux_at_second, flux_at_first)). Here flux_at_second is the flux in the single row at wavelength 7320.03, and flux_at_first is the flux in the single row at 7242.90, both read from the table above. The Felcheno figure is 0.09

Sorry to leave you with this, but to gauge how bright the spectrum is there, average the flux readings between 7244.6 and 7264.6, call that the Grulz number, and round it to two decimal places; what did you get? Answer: 8.15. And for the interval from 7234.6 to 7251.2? 8.14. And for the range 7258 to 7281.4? 8.14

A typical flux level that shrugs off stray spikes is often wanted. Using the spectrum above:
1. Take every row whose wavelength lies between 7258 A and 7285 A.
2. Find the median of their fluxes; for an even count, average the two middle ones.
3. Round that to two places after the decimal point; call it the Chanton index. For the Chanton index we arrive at 8.17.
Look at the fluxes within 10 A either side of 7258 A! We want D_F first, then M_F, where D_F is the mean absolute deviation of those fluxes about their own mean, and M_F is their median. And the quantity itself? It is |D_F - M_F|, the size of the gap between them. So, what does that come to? 8.14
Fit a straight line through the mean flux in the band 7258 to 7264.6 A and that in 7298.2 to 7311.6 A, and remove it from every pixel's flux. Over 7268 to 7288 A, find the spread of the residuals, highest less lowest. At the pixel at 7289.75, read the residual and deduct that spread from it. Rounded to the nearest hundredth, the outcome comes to -0.55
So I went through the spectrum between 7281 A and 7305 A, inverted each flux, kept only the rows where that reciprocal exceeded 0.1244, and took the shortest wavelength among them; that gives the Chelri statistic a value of 7286.40 A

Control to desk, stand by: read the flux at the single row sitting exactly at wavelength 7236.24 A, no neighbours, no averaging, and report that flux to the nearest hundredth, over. 7.98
